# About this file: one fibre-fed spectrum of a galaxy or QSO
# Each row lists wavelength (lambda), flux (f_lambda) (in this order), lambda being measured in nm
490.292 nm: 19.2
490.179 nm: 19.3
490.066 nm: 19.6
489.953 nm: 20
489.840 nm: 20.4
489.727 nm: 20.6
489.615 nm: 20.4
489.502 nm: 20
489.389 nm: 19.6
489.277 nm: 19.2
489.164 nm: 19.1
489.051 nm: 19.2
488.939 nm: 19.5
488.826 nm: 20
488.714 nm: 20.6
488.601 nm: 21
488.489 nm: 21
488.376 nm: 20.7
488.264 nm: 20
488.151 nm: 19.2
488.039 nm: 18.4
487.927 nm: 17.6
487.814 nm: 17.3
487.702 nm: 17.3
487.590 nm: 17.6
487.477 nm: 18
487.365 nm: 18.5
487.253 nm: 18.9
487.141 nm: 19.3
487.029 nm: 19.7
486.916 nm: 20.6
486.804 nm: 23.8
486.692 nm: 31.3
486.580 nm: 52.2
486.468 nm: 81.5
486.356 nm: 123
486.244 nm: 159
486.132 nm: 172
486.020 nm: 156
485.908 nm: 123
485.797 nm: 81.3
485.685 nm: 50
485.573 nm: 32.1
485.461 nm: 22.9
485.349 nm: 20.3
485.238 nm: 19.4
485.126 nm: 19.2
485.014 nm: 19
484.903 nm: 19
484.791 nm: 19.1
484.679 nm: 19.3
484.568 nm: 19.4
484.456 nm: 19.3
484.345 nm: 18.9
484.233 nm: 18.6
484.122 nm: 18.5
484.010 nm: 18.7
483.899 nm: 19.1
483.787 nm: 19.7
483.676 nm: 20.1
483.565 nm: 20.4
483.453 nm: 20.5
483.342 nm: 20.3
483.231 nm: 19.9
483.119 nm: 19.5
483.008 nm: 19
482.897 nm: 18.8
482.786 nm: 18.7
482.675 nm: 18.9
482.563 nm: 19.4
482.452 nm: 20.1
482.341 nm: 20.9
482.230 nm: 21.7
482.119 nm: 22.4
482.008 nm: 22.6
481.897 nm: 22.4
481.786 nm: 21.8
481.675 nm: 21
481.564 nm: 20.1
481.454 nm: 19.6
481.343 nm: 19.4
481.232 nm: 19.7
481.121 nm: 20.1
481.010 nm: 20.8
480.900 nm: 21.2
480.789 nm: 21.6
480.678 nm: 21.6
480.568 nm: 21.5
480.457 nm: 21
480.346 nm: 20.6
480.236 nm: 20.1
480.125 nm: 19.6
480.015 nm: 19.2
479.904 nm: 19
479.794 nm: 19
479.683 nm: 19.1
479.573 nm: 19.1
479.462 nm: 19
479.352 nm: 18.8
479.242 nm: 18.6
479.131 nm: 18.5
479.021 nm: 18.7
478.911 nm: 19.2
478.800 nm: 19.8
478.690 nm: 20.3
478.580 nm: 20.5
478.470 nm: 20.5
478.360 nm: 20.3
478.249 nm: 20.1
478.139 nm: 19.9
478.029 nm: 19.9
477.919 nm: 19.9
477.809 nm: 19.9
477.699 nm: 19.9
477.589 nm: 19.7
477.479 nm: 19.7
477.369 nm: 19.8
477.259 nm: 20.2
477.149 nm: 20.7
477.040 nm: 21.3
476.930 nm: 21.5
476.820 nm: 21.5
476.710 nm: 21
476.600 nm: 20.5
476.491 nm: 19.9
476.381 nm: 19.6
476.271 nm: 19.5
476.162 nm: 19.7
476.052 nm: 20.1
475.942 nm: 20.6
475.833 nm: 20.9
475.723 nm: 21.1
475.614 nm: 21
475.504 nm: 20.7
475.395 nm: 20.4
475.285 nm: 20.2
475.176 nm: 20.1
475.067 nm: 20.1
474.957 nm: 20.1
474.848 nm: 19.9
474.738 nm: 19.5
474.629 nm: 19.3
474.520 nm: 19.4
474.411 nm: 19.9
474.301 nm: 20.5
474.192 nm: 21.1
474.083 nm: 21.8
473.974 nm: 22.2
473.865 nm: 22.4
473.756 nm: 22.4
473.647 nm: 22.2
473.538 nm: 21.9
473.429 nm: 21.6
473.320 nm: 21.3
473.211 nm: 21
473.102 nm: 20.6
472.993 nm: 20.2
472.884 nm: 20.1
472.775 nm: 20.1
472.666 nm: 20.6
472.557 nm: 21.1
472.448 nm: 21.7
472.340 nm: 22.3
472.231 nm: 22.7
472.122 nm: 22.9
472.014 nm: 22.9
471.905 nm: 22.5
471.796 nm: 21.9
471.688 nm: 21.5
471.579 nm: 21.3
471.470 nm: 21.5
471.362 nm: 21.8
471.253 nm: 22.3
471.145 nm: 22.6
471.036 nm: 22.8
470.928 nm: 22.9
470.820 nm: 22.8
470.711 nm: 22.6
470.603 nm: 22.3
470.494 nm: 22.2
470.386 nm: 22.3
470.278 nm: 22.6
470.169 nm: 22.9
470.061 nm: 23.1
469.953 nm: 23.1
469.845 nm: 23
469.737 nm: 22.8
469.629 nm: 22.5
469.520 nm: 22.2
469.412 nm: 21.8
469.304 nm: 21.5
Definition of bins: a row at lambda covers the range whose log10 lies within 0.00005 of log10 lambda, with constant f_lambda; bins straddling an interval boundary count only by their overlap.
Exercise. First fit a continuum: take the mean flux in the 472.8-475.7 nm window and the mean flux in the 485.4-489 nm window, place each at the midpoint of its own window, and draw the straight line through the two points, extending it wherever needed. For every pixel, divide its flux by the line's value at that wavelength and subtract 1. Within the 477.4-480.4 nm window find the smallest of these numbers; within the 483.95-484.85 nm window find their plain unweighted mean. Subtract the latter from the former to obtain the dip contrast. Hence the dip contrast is 0.1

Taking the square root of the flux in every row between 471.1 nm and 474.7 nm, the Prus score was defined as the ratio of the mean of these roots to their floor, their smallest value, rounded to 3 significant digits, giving 1.05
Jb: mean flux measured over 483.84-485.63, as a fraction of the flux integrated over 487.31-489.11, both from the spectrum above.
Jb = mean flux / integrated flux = 0.587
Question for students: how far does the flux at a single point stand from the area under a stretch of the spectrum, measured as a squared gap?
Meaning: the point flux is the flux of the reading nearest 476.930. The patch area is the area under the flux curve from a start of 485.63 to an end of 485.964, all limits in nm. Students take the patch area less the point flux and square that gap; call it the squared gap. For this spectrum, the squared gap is 48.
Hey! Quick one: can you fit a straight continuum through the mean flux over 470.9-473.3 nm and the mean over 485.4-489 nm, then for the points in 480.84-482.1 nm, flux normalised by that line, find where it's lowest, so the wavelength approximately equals 481.343 nm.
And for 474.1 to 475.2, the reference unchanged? 474.629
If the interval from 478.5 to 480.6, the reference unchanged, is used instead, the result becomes 479.904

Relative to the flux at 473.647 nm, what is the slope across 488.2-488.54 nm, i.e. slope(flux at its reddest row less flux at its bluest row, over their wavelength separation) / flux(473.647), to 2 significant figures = 0.20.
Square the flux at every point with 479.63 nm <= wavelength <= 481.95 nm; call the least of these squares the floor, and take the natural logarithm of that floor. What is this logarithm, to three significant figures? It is 5.89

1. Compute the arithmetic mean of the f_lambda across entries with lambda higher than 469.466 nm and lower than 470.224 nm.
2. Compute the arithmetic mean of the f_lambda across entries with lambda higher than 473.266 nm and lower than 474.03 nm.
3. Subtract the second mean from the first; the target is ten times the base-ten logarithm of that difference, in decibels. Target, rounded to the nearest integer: -1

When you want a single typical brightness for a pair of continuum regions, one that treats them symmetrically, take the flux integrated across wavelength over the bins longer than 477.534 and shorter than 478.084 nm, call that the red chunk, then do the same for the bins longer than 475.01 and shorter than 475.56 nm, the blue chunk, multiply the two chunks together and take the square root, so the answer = 11.0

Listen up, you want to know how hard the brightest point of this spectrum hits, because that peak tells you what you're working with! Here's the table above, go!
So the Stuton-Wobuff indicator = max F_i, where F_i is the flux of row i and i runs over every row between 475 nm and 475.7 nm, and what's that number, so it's 21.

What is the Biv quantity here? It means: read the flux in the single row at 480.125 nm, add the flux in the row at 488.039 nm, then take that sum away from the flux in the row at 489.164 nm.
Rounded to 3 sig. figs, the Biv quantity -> -18.9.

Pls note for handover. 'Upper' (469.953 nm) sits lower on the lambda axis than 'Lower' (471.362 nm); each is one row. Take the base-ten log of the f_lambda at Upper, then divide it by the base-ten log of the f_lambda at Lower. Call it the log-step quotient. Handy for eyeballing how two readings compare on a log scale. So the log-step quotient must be 1.02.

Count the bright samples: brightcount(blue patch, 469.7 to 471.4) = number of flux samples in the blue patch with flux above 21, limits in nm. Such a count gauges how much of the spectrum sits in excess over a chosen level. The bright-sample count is 16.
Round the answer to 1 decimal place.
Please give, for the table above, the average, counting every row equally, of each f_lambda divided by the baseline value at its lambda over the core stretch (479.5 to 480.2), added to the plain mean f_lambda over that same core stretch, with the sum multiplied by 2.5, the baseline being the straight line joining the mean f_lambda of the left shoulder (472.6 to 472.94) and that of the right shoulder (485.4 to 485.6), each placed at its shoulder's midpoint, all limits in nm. 49.9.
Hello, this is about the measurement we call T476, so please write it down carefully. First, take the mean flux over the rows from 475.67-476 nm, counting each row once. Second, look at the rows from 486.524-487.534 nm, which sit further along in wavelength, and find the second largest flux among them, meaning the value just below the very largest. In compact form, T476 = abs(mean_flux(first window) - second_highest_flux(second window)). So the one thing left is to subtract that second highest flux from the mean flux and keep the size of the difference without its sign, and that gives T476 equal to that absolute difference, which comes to 10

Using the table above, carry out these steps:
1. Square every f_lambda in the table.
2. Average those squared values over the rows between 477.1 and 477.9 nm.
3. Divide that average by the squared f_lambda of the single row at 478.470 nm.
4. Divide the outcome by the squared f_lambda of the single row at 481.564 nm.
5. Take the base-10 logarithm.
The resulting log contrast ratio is -2.63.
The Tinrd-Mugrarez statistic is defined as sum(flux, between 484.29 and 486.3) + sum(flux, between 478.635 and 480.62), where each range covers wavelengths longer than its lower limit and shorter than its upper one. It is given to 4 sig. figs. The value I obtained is 1340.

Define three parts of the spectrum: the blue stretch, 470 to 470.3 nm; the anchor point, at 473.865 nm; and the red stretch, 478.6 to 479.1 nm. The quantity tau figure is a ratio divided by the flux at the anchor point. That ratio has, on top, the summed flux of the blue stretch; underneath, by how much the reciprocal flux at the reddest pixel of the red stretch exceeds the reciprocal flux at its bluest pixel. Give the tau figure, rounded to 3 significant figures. 727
